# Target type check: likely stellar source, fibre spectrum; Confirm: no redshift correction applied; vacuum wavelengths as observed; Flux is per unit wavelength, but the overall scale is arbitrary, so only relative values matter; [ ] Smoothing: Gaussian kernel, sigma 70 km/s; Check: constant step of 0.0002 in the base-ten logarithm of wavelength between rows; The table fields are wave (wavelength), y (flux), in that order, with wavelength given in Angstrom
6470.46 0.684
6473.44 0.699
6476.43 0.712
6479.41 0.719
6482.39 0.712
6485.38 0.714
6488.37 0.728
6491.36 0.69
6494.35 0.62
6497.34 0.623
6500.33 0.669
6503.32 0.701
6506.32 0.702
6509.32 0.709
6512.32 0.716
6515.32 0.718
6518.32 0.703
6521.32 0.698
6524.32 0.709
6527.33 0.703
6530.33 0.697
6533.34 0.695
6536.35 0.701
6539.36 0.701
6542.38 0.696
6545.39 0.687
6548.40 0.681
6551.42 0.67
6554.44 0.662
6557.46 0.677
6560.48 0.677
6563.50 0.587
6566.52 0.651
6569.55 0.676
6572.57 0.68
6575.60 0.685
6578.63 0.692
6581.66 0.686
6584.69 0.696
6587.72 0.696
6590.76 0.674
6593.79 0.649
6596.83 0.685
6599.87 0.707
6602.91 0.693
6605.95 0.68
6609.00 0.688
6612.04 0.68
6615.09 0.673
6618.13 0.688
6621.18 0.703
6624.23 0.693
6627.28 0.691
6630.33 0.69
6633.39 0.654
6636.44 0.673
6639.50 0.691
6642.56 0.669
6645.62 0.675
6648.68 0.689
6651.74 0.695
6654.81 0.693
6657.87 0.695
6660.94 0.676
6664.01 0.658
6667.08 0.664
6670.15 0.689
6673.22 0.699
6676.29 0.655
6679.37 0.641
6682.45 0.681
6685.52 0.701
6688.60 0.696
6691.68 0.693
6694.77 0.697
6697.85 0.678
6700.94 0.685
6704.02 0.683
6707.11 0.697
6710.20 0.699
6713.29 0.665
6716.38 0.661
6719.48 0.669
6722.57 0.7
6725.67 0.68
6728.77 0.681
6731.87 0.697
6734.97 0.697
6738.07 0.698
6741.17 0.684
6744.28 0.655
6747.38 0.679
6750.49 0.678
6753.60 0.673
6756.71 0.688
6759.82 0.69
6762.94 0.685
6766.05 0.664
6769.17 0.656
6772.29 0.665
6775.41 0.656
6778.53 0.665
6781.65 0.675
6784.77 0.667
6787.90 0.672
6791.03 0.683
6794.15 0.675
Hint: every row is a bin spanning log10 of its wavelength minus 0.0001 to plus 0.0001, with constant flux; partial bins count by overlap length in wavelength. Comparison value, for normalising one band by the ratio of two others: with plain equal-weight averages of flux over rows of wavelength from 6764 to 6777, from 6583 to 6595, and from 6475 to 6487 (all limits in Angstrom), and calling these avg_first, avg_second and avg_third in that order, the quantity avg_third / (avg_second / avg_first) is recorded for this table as 0.695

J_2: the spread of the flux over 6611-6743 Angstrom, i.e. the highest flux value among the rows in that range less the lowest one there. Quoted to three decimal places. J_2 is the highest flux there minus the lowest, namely 0.062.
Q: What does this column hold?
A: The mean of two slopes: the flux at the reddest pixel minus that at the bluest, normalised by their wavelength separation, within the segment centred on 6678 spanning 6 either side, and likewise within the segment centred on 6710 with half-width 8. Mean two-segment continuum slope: -0.002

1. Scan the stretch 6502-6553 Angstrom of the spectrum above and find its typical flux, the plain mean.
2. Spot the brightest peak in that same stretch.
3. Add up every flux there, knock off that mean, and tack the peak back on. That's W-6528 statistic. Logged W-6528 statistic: 11.9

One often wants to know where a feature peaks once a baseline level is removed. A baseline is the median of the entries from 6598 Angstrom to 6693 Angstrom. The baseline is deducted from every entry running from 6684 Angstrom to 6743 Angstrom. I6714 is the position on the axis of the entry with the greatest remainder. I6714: 6685.52 Angstrom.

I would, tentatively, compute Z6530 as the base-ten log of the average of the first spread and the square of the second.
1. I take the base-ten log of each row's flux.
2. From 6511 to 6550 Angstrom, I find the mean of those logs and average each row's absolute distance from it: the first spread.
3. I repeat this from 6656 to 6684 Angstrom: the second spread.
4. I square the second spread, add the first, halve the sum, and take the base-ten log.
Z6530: -2.6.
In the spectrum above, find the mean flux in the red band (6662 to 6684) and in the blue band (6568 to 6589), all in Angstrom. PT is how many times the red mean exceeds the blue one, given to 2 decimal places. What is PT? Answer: 0.97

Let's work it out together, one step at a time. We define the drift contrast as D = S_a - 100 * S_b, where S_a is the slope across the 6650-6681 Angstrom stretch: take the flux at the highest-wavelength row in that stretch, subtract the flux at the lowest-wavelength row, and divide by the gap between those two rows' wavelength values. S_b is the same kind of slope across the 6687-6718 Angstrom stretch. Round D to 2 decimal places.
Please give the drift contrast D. 0.12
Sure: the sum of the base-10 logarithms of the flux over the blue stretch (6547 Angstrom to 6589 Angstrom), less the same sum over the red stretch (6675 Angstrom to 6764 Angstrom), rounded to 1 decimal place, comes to 2.4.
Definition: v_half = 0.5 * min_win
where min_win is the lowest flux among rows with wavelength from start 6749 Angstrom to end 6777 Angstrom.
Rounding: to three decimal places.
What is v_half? 0.328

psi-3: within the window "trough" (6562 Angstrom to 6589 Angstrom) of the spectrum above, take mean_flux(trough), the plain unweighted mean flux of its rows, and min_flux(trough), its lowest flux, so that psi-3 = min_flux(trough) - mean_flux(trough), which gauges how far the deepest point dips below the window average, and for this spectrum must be -0.09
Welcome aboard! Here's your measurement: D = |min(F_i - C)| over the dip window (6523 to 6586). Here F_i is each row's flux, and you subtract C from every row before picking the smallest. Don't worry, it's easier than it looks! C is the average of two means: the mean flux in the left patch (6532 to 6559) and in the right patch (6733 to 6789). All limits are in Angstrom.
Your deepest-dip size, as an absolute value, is 0.093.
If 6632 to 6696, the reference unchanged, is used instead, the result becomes 0.039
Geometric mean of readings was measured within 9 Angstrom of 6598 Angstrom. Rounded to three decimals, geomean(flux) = 0.681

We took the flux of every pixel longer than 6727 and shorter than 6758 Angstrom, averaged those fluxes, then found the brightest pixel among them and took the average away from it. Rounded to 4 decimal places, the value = 0.0150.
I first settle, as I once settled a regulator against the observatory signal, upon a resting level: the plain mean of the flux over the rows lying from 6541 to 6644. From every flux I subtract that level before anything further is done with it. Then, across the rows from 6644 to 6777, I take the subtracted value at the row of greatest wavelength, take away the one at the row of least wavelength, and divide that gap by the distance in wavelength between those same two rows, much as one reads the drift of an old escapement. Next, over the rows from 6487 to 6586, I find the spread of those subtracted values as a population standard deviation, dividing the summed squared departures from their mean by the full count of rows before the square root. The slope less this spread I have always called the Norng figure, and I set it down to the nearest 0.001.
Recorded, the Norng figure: -0.029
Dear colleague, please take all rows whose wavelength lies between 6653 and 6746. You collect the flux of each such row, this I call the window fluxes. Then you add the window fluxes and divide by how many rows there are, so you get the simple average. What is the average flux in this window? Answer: 0.682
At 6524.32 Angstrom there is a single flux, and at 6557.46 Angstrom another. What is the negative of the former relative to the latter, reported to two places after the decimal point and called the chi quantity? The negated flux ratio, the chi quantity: -1.05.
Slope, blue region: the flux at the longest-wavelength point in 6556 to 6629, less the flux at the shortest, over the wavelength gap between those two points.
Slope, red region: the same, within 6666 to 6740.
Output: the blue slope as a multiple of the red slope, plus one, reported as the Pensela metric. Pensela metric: 1.4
